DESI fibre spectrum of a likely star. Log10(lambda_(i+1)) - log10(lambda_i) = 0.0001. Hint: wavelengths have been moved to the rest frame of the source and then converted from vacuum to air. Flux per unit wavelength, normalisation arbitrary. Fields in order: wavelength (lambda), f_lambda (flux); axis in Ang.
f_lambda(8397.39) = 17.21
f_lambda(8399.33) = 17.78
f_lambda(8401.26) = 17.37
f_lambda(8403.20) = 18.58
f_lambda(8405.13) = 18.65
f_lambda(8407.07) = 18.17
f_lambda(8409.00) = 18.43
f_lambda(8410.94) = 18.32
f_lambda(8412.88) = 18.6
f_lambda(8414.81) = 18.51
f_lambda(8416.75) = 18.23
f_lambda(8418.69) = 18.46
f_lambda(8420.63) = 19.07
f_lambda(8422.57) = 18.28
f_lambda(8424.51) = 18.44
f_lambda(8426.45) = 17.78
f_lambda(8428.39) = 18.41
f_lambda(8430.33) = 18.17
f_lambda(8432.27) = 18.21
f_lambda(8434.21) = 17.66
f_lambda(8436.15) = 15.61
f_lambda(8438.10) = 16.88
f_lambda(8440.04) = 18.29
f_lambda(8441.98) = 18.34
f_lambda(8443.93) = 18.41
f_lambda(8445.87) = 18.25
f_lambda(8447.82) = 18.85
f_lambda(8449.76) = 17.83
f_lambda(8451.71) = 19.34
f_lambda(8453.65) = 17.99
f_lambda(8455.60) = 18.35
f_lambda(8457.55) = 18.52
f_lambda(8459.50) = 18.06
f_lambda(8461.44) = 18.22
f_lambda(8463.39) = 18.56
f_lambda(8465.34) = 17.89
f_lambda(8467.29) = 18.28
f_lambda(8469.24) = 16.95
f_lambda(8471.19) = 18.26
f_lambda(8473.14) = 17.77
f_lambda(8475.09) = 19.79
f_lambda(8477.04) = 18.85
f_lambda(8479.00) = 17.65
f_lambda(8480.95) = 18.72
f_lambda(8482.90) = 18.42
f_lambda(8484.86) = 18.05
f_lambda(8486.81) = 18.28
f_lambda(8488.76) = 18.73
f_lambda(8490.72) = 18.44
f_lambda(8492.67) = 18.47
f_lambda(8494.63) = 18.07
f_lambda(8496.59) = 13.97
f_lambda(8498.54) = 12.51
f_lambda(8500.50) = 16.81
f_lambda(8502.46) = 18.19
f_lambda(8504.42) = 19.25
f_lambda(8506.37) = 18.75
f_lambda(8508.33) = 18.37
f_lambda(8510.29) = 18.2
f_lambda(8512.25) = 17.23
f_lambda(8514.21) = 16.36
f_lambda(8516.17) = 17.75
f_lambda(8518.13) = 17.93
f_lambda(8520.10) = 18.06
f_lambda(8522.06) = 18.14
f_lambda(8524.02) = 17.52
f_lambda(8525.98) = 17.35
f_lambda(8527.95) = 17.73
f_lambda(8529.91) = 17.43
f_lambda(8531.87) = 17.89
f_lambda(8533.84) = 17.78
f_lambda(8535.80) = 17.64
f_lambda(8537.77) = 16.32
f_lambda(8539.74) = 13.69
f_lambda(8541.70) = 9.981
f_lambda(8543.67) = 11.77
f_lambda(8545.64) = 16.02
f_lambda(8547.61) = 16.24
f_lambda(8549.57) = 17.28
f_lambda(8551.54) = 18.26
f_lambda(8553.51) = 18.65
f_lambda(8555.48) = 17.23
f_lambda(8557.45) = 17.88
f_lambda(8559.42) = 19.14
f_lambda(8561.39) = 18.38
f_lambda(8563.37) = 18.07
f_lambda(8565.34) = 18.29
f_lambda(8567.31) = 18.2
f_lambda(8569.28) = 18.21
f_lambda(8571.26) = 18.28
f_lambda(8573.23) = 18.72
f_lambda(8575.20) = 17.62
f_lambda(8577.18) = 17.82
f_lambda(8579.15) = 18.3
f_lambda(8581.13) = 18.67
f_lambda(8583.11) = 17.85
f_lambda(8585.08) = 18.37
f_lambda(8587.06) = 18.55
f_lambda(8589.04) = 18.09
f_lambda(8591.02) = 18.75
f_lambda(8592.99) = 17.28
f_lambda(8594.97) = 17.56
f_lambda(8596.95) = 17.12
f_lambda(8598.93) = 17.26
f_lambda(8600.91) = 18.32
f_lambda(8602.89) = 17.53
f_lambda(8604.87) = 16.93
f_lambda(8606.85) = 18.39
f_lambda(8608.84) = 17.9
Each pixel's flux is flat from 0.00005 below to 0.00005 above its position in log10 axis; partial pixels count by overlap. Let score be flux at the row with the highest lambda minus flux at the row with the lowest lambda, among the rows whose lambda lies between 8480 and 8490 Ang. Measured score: 0.0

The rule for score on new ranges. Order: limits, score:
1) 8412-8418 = -0.4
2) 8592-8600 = 0.0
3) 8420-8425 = -0.6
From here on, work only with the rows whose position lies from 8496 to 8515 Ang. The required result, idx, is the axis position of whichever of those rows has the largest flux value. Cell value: 8504.42 Ang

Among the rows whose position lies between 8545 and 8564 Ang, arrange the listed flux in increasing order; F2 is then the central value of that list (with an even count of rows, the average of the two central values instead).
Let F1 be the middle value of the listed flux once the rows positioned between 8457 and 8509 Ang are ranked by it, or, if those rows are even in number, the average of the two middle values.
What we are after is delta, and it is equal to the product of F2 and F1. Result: 329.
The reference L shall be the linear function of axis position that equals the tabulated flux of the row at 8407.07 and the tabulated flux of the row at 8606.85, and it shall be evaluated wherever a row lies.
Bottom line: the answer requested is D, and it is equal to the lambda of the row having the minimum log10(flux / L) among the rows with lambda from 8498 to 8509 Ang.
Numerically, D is 8498.54 Ang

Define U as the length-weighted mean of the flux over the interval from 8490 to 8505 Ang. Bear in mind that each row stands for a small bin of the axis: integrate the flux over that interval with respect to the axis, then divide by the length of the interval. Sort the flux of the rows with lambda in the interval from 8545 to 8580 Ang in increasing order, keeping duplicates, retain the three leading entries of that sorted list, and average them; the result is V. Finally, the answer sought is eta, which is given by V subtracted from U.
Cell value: 0.4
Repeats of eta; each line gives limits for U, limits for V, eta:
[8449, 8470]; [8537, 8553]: 6.4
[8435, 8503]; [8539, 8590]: 6.1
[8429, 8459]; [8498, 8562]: 6.6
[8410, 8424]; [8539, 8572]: 6.7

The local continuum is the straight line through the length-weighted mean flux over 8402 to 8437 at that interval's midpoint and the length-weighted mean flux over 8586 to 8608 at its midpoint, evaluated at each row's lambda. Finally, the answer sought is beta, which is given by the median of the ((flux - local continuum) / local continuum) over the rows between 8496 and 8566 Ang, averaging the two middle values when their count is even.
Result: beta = -0.0127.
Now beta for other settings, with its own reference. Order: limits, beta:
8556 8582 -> 0.0236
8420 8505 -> 0.0085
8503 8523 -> 0.0072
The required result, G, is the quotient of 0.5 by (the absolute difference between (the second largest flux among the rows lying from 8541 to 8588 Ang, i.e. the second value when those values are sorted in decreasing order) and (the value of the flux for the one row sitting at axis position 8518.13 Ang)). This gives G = 0.6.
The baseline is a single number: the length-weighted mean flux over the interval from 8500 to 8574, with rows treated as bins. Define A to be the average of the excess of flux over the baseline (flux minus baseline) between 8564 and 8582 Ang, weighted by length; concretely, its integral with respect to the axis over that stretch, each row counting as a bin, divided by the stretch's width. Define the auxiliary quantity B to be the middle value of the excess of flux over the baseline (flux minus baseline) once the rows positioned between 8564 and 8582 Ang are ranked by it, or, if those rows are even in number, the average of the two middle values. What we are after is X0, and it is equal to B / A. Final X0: 1.1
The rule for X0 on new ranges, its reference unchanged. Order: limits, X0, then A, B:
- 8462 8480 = 1.0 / 0.9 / 0.92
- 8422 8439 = 2.3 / 0.4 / 0.83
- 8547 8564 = 1.2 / 0.6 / 0.73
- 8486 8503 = -2.6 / -0.3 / 0.85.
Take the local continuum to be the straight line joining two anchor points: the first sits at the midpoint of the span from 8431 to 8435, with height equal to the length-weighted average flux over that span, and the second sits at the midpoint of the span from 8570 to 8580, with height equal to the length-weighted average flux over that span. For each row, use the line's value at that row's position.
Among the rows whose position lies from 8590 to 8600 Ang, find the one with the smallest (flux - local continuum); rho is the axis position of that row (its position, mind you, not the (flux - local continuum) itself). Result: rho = 8596.95 Ang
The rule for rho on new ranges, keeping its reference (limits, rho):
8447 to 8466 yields 8449.76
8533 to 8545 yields 8541.70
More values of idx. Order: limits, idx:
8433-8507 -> 8475.09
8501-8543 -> 8504.42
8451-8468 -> 8451.71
